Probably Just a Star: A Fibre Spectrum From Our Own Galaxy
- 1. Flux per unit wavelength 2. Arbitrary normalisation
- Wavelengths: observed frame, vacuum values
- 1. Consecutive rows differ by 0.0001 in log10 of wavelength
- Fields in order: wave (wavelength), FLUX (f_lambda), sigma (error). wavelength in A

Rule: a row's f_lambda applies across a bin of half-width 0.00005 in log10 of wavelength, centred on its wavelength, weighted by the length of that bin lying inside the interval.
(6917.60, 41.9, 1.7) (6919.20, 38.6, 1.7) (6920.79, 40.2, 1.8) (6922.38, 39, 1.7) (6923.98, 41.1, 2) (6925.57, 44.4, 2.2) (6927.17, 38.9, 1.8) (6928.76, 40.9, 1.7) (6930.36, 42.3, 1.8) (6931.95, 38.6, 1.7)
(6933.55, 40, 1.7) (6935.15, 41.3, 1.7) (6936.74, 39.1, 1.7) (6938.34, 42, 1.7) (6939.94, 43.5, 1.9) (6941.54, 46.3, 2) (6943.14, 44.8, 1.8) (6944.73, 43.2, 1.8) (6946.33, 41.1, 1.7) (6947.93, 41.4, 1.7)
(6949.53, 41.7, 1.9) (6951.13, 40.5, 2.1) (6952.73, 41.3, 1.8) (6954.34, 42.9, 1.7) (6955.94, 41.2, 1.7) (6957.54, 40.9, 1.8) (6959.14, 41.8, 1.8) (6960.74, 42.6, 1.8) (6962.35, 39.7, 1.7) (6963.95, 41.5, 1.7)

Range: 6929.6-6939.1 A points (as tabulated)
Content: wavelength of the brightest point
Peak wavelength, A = 6930.36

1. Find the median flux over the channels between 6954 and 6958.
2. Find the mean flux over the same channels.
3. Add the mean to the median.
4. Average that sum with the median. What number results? 62.0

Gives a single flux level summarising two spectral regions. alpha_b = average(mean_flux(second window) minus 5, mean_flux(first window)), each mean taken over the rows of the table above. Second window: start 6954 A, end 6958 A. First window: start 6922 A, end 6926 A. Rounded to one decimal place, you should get 39.1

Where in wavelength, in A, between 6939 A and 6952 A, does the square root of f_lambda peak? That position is 6941.54 A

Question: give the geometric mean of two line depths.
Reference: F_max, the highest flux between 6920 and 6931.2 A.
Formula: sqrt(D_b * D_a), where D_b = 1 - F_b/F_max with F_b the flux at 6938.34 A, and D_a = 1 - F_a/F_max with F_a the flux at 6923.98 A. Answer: 0.063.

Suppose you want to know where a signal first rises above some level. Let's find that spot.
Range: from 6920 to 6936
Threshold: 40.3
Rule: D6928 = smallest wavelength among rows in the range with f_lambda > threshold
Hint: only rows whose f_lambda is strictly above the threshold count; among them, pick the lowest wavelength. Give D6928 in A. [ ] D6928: 6923.98 A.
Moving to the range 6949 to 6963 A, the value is 6949.53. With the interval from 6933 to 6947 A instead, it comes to 6935.15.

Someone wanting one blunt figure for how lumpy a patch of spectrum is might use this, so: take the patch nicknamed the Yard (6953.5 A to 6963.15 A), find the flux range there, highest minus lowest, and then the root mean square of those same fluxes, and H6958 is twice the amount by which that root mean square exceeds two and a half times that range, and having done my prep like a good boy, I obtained 67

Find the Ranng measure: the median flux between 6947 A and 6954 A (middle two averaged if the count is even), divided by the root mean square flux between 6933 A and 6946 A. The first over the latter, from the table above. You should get 0.97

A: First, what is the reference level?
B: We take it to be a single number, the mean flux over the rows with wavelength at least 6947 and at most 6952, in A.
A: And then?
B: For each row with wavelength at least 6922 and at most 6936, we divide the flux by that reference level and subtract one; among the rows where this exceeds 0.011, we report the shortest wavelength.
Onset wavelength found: 6925.57 A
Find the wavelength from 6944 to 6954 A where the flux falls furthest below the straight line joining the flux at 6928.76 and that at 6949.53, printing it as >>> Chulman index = 6951.13 A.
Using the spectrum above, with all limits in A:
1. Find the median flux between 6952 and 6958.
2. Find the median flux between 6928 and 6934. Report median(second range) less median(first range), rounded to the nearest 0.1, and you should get -0.8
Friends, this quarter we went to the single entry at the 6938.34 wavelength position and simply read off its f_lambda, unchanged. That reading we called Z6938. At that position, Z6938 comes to 42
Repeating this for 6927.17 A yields 38.9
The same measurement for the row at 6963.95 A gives 41.5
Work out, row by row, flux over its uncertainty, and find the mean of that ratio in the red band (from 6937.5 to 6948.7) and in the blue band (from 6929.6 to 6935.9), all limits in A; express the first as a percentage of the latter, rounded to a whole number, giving 102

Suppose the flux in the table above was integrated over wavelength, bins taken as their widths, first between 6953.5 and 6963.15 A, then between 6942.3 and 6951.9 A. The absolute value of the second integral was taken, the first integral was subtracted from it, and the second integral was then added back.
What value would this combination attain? 409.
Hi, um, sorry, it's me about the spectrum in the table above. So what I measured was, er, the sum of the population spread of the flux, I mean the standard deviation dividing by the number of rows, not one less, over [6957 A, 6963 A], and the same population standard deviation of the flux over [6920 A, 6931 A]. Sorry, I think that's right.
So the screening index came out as 2.9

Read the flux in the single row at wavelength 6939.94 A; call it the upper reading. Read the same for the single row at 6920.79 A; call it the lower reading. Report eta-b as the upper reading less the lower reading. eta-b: 3.3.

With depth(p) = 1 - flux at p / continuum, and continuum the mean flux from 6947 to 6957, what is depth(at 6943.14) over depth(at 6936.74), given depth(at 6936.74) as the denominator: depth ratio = -1.4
